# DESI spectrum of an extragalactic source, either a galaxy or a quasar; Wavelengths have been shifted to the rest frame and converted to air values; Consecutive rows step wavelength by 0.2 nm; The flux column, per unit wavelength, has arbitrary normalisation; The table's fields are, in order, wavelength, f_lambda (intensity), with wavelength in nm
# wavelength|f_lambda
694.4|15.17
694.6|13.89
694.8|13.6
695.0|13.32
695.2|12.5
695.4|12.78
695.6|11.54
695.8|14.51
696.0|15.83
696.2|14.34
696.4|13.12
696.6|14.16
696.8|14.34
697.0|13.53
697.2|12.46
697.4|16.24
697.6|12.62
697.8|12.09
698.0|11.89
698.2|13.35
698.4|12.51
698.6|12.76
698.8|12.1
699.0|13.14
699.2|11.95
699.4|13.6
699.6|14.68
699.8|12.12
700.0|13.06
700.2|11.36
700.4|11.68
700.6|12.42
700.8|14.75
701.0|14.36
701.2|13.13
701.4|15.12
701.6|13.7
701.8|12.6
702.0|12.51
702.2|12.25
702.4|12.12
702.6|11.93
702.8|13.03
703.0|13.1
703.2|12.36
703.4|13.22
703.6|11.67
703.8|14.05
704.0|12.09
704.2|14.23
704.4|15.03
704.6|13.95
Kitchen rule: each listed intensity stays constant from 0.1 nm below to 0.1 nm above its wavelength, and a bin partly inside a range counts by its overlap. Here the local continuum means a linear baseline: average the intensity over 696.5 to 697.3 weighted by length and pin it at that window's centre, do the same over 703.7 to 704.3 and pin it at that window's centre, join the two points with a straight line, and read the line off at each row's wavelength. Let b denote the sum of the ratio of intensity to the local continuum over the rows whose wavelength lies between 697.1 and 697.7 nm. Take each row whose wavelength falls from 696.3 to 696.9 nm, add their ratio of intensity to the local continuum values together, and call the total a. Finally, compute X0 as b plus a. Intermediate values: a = 3.05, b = 3.04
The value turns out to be 6.1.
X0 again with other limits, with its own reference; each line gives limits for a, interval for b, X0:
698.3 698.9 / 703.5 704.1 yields 5.6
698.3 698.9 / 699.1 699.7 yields 5.7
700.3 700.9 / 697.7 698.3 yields 5.6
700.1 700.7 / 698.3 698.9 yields 5.4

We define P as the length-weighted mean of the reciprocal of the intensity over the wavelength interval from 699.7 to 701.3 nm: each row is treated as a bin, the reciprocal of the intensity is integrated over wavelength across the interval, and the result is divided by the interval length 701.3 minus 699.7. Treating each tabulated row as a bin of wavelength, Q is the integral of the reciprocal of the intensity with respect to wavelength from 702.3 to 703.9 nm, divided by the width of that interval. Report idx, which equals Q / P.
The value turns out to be 1.01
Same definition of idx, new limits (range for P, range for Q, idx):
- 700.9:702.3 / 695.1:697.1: 0.98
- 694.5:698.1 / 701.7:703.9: 1.06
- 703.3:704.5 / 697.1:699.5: 1.04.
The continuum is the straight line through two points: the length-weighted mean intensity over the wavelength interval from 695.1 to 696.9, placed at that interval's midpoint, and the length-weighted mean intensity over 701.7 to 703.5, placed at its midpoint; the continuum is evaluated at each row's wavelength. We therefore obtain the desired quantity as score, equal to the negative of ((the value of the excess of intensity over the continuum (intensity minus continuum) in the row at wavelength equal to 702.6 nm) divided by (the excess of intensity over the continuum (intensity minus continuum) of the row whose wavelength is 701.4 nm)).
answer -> 0.3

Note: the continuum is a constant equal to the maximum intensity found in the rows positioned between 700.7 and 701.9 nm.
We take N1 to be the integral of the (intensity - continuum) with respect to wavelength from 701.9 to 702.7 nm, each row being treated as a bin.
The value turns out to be -2.3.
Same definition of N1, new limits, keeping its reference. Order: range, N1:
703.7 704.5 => -1.0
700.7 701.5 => -0.6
